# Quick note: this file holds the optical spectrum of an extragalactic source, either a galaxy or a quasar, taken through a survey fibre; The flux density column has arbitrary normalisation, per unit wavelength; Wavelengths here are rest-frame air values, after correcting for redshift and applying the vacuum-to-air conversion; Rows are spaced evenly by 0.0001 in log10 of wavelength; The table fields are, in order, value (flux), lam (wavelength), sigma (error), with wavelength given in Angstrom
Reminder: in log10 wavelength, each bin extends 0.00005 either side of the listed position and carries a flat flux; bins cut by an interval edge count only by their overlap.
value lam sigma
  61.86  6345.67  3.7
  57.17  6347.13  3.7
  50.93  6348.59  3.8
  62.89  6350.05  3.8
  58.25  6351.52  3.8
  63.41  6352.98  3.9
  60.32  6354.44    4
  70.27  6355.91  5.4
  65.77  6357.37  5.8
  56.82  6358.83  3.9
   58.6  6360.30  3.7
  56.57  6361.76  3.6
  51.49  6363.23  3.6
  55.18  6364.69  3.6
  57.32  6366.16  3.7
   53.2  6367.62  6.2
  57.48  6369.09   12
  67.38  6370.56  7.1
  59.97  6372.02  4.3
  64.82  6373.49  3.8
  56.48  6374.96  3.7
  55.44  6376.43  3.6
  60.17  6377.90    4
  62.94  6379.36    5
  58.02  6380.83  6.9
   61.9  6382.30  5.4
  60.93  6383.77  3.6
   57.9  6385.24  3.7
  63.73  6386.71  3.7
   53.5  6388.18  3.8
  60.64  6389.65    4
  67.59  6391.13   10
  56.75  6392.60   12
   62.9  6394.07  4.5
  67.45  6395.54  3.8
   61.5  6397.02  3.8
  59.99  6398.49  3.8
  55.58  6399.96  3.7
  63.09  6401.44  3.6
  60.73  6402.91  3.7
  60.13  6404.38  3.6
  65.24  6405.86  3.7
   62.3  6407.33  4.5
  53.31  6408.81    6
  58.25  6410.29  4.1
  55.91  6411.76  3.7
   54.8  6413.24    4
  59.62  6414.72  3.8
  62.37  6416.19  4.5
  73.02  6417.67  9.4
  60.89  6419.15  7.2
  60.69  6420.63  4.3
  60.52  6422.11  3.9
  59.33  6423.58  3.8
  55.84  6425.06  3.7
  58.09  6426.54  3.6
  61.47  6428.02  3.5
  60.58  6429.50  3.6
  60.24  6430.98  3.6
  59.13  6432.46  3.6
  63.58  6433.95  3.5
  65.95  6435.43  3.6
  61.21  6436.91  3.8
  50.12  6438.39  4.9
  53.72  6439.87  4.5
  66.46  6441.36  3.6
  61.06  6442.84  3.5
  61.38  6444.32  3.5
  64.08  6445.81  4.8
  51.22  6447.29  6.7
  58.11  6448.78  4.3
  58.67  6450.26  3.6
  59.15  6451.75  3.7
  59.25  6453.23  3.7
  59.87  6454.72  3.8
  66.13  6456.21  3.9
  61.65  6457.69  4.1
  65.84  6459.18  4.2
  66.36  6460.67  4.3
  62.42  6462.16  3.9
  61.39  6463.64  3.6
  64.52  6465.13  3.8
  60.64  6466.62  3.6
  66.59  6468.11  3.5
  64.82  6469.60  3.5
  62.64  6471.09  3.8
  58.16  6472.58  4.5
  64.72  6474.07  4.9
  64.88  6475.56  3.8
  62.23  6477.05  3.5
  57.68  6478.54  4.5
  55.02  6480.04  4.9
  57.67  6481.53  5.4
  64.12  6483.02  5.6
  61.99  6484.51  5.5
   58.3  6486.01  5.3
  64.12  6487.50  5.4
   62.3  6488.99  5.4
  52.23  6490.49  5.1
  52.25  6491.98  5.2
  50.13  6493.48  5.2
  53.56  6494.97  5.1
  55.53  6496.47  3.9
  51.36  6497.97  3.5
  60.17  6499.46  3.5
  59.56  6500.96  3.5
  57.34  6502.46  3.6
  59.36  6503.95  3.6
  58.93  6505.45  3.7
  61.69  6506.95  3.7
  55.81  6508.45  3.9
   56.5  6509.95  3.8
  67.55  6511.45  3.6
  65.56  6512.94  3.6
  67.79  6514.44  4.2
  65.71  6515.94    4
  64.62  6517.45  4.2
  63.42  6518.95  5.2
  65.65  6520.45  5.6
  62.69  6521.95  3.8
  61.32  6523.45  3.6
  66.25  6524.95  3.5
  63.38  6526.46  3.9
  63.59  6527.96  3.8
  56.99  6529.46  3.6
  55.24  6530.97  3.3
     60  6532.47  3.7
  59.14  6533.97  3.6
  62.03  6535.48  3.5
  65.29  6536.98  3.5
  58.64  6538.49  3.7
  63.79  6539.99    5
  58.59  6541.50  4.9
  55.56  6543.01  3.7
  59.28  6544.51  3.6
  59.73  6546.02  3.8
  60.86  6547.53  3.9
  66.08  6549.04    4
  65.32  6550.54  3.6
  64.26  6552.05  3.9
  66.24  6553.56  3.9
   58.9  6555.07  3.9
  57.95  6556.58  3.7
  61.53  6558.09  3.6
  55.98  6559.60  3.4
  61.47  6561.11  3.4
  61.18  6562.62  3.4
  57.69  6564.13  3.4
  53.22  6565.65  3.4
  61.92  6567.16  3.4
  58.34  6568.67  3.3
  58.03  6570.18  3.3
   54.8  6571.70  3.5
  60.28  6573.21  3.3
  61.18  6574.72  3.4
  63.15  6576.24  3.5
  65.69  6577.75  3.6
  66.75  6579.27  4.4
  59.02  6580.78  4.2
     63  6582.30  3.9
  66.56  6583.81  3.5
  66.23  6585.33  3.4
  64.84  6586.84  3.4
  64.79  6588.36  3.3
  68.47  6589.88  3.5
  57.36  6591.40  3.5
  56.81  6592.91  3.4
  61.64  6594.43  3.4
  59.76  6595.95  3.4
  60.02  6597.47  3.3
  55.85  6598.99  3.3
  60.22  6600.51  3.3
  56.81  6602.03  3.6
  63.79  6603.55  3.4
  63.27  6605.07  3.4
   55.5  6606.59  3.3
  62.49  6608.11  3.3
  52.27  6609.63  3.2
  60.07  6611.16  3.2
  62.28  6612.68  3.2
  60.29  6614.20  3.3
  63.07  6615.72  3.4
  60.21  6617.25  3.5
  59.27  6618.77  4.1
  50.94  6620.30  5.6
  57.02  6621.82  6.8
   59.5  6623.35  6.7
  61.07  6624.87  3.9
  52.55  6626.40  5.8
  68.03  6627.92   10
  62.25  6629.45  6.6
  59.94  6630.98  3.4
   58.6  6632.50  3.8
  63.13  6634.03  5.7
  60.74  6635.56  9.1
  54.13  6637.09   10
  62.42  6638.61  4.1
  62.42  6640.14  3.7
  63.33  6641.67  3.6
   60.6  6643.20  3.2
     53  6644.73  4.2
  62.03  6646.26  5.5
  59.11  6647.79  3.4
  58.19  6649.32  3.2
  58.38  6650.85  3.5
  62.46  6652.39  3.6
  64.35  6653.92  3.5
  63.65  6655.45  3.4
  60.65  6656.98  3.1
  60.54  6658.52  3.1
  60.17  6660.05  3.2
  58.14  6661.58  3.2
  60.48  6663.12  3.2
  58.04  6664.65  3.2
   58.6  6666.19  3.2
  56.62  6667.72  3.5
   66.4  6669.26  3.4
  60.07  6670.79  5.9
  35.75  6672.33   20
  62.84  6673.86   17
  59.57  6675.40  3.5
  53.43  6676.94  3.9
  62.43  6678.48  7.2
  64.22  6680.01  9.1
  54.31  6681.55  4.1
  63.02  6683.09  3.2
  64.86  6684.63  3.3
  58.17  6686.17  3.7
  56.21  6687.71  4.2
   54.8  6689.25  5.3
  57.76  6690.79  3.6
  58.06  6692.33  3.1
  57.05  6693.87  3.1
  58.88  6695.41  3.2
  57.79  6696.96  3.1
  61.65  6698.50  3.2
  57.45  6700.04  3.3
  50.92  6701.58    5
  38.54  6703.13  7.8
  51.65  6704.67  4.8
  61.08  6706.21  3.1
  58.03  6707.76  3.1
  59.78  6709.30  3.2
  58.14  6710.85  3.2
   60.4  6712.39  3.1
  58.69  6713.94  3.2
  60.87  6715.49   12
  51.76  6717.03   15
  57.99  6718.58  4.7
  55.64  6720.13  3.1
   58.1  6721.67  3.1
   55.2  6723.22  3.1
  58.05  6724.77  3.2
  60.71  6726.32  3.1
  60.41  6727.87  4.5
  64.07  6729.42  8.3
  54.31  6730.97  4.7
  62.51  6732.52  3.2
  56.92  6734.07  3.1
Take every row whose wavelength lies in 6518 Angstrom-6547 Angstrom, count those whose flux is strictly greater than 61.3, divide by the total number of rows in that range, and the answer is 0.53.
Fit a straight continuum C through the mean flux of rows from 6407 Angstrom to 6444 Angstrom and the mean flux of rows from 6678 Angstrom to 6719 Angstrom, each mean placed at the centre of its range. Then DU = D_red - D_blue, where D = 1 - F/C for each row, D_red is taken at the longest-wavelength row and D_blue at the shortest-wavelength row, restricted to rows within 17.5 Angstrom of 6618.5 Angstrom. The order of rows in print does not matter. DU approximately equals -0.07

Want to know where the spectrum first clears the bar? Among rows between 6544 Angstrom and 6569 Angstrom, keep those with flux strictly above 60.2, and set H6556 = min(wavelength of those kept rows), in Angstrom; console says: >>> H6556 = 6547.53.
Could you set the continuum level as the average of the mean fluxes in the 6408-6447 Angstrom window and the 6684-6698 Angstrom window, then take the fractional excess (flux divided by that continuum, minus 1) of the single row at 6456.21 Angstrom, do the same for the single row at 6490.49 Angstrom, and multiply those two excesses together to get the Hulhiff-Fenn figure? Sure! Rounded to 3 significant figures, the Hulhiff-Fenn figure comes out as -0.0138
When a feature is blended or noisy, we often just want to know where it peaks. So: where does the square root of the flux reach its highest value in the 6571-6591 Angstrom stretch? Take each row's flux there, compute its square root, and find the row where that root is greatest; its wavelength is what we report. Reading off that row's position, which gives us 6589.88 Angstrom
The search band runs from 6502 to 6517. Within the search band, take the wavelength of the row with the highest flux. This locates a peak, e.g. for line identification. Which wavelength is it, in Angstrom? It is 6514.44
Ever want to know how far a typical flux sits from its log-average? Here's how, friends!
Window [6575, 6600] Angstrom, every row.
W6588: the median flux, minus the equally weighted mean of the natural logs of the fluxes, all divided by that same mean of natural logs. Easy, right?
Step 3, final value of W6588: 14.3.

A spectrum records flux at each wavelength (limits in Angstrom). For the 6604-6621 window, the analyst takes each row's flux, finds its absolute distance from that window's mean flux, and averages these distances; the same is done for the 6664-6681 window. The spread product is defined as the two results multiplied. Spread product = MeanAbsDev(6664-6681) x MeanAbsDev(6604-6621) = 17.2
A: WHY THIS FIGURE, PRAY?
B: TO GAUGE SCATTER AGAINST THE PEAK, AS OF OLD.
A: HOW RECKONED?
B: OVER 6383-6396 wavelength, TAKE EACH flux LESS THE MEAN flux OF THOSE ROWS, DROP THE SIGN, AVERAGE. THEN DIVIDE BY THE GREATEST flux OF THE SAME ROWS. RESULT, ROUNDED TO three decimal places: 0.055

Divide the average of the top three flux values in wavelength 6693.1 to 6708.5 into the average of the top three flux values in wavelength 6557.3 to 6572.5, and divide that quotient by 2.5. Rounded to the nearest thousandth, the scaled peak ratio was 0.407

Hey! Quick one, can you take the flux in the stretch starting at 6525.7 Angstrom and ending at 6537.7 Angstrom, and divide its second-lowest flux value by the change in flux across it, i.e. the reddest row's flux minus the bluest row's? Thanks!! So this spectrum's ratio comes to 30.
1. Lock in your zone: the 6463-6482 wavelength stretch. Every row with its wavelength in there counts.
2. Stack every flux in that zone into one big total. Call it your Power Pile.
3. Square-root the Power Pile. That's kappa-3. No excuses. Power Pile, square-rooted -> 28.3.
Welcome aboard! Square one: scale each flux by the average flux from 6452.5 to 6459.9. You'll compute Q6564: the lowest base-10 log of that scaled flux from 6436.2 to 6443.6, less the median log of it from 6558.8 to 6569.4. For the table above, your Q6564 -0.066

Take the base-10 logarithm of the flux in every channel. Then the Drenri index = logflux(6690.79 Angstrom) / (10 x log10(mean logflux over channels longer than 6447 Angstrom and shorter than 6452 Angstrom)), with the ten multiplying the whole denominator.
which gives 0.722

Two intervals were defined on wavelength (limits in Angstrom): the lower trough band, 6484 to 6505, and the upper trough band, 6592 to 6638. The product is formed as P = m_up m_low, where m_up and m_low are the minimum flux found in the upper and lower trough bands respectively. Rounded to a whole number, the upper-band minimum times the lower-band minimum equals 2554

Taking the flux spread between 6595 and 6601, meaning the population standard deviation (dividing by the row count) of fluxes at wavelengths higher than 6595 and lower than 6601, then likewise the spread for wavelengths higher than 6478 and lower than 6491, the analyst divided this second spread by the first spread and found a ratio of 2.2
